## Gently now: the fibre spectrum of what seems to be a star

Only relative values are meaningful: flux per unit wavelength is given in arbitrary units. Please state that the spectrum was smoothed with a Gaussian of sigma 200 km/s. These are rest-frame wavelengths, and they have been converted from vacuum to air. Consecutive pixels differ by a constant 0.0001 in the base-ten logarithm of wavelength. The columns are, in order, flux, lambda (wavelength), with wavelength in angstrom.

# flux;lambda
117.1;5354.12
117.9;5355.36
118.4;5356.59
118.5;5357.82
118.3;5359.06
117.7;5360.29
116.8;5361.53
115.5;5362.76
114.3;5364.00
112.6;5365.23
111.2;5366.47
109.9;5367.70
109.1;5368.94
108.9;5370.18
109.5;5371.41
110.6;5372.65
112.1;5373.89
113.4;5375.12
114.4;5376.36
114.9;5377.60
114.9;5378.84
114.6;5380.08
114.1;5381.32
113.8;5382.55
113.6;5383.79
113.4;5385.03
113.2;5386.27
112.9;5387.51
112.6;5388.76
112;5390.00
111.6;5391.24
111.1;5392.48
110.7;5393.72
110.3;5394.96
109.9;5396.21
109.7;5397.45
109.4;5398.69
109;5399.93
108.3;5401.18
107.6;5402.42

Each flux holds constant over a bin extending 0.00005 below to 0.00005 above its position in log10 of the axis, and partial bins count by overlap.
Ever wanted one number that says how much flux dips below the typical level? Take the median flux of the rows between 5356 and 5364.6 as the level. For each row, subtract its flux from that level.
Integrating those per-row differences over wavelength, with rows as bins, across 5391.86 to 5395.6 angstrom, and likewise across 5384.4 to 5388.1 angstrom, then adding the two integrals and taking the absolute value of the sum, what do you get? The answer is 43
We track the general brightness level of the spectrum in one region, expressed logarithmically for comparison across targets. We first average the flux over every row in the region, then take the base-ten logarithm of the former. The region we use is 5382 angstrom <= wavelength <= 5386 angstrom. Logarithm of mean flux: 2.055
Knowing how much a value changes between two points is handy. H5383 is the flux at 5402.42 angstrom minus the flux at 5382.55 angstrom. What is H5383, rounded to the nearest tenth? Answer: -6.2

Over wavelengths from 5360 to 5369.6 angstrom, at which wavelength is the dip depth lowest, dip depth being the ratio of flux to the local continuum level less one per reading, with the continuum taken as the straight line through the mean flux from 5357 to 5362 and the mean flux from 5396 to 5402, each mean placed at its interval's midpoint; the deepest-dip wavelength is 5368.94 angstrom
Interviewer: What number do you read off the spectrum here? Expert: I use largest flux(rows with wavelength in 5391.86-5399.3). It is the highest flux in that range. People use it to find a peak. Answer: 111.1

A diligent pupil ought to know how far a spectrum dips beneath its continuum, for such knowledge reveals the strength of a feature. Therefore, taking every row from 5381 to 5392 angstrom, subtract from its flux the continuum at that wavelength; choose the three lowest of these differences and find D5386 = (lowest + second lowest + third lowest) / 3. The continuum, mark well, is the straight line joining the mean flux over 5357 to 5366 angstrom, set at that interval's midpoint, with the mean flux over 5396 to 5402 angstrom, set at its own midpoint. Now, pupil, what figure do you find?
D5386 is 1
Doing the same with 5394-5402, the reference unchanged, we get 0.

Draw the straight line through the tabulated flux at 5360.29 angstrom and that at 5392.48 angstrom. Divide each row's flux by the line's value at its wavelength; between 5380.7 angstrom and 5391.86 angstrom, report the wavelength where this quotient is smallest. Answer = 5391.24 angstrom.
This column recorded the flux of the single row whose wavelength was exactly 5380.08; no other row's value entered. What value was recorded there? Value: 114.6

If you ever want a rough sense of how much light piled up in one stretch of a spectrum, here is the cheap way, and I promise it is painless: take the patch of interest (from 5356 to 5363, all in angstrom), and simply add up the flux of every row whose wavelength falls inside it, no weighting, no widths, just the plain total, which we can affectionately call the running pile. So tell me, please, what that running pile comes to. 705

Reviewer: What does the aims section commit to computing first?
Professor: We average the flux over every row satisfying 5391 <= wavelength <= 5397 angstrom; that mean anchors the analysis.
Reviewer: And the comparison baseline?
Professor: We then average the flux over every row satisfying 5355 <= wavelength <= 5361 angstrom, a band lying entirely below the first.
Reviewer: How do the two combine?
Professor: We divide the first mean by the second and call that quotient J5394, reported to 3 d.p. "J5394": 0.937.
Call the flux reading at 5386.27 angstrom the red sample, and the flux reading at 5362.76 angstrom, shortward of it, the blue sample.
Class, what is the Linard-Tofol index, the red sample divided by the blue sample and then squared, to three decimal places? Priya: 0.961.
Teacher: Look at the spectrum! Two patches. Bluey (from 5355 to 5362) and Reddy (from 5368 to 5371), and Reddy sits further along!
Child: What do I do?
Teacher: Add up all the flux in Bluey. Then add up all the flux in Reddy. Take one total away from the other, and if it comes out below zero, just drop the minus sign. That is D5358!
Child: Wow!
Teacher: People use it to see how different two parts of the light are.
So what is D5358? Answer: 490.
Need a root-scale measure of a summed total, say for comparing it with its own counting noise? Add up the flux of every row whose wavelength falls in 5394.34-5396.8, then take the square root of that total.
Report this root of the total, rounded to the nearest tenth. 14.8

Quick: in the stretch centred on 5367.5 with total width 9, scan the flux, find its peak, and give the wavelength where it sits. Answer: 5364.00 angstrom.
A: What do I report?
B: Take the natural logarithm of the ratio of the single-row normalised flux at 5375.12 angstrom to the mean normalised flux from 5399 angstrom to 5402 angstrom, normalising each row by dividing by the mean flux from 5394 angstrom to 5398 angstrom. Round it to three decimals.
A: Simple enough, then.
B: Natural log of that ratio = 0.043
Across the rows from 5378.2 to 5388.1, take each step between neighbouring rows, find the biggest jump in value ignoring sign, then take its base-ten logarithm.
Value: -0.3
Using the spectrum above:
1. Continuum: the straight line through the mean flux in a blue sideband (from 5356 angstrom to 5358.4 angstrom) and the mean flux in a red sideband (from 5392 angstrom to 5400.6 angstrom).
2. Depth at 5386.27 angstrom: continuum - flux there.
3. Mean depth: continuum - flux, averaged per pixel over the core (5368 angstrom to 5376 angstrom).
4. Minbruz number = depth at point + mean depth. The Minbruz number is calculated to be 3.6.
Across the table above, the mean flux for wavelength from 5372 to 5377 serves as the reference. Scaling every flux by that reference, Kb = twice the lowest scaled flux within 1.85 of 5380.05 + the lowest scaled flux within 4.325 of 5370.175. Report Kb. 2.99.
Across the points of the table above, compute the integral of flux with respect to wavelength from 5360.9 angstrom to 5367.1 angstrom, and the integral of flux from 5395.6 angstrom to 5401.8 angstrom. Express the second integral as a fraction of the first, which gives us 0.96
